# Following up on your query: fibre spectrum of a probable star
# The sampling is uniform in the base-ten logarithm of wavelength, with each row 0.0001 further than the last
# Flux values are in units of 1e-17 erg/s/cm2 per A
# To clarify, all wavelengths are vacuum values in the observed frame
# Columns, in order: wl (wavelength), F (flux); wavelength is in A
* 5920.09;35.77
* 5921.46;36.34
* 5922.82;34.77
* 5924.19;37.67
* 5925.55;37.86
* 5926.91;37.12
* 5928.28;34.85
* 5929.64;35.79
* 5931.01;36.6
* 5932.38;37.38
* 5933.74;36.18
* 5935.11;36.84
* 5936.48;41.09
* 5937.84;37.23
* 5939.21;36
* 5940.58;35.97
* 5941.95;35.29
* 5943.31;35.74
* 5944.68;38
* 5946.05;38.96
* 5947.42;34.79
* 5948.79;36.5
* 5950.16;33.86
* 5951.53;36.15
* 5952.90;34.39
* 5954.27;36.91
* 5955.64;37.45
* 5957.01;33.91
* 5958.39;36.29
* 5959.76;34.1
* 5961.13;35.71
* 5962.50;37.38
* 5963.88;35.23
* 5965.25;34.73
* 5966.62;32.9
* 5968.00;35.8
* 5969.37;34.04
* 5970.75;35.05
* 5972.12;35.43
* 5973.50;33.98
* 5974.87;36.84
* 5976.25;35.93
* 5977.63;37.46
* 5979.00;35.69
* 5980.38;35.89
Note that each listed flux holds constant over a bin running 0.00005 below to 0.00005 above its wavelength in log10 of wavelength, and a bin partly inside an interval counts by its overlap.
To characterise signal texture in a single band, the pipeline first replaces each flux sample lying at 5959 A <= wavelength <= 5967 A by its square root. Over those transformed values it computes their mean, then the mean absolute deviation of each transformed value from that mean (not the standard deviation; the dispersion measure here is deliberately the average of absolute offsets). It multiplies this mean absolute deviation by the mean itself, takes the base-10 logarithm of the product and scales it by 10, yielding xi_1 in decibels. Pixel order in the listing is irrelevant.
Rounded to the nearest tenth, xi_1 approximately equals -2.6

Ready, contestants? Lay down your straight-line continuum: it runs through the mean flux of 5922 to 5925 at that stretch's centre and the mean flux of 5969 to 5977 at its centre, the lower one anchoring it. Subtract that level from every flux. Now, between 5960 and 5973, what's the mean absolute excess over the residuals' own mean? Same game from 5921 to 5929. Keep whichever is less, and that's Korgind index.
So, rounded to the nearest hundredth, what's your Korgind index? 0.83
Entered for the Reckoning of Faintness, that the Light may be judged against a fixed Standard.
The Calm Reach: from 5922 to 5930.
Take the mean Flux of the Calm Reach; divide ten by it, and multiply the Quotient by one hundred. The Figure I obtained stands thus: 27.5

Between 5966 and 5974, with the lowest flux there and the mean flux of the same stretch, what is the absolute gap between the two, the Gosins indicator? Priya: 1.63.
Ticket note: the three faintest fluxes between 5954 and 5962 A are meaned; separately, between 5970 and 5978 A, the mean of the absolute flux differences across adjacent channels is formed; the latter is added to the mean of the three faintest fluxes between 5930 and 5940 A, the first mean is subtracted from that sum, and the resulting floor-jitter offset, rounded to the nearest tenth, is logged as 3.1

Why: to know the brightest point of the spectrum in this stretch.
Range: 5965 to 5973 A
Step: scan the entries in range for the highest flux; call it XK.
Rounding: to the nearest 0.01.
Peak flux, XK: 35.80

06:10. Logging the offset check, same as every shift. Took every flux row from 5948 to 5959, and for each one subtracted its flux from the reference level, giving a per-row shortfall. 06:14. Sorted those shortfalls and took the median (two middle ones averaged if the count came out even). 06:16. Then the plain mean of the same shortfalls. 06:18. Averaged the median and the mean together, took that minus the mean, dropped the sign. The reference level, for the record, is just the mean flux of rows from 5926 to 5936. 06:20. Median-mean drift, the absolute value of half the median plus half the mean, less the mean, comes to 0.27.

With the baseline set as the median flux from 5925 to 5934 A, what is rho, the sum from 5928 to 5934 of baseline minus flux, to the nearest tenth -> 2.2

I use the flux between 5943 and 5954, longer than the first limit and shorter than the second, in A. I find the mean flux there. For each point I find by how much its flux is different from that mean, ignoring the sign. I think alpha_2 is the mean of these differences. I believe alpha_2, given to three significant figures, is 1.35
